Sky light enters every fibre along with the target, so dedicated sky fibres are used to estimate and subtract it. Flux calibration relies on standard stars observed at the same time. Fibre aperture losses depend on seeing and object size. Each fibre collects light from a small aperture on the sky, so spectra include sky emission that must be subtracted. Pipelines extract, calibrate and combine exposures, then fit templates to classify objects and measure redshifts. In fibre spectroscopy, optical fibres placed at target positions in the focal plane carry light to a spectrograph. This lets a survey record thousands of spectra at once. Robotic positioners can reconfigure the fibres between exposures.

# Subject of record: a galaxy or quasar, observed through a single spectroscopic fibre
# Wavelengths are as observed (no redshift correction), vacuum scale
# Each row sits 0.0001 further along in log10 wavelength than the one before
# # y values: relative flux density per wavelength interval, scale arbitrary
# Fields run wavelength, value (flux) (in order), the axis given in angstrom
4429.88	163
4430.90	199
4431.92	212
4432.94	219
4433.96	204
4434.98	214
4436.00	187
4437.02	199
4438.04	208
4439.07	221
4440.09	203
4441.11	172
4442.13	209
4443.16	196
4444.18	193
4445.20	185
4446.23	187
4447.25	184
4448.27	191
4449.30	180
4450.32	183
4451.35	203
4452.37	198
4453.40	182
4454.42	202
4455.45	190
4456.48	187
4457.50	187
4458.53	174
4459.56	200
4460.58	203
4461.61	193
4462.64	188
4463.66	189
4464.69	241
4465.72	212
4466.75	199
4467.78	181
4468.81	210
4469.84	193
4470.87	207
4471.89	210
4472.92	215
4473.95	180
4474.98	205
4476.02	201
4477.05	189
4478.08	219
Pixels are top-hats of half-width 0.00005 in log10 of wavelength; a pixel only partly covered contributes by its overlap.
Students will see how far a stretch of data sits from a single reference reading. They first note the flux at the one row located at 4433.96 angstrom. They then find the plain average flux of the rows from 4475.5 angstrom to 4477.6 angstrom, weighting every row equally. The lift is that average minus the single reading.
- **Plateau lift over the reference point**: -9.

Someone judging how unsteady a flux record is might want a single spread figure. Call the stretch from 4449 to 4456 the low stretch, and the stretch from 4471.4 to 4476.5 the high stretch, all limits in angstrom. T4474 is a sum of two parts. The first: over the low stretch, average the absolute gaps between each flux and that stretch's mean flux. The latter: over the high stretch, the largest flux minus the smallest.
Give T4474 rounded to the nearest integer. 43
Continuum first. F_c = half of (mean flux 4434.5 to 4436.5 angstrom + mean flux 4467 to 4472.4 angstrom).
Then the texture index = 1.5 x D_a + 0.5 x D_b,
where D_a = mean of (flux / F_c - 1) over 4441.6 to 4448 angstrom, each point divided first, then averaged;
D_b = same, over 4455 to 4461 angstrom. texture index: -0.09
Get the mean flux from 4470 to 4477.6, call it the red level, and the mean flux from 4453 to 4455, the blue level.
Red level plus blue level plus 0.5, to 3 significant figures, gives 394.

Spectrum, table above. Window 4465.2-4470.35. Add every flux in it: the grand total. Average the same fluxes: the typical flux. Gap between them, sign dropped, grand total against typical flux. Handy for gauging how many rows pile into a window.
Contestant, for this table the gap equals 796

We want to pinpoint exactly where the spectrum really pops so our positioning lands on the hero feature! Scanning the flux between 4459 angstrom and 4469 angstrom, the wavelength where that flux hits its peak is 4464.69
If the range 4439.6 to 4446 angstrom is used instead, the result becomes 4442.13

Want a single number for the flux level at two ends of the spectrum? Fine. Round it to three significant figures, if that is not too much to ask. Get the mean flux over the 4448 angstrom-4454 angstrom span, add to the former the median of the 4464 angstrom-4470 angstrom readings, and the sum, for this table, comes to 394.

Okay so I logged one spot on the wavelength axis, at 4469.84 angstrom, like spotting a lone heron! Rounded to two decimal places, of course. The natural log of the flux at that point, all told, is 5.26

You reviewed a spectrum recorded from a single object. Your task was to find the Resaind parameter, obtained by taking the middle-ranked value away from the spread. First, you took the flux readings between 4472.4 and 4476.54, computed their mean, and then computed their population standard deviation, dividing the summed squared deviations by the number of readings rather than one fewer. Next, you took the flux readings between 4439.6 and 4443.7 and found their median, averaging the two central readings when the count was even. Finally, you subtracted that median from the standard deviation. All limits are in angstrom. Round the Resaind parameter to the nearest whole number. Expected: -187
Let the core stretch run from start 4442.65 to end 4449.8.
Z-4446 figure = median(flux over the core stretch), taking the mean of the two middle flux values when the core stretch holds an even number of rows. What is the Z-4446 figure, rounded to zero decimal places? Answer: 187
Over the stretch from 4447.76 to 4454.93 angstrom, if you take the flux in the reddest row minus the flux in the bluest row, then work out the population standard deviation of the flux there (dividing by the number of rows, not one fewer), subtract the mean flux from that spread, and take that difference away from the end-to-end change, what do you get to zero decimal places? 193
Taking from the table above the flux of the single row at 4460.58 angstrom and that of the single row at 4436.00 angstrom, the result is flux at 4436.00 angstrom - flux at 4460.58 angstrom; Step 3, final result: -16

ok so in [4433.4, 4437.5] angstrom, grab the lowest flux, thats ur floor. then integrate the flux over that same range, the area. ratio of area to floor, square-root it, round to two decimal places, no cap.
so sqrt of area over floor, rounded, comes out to 2.10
